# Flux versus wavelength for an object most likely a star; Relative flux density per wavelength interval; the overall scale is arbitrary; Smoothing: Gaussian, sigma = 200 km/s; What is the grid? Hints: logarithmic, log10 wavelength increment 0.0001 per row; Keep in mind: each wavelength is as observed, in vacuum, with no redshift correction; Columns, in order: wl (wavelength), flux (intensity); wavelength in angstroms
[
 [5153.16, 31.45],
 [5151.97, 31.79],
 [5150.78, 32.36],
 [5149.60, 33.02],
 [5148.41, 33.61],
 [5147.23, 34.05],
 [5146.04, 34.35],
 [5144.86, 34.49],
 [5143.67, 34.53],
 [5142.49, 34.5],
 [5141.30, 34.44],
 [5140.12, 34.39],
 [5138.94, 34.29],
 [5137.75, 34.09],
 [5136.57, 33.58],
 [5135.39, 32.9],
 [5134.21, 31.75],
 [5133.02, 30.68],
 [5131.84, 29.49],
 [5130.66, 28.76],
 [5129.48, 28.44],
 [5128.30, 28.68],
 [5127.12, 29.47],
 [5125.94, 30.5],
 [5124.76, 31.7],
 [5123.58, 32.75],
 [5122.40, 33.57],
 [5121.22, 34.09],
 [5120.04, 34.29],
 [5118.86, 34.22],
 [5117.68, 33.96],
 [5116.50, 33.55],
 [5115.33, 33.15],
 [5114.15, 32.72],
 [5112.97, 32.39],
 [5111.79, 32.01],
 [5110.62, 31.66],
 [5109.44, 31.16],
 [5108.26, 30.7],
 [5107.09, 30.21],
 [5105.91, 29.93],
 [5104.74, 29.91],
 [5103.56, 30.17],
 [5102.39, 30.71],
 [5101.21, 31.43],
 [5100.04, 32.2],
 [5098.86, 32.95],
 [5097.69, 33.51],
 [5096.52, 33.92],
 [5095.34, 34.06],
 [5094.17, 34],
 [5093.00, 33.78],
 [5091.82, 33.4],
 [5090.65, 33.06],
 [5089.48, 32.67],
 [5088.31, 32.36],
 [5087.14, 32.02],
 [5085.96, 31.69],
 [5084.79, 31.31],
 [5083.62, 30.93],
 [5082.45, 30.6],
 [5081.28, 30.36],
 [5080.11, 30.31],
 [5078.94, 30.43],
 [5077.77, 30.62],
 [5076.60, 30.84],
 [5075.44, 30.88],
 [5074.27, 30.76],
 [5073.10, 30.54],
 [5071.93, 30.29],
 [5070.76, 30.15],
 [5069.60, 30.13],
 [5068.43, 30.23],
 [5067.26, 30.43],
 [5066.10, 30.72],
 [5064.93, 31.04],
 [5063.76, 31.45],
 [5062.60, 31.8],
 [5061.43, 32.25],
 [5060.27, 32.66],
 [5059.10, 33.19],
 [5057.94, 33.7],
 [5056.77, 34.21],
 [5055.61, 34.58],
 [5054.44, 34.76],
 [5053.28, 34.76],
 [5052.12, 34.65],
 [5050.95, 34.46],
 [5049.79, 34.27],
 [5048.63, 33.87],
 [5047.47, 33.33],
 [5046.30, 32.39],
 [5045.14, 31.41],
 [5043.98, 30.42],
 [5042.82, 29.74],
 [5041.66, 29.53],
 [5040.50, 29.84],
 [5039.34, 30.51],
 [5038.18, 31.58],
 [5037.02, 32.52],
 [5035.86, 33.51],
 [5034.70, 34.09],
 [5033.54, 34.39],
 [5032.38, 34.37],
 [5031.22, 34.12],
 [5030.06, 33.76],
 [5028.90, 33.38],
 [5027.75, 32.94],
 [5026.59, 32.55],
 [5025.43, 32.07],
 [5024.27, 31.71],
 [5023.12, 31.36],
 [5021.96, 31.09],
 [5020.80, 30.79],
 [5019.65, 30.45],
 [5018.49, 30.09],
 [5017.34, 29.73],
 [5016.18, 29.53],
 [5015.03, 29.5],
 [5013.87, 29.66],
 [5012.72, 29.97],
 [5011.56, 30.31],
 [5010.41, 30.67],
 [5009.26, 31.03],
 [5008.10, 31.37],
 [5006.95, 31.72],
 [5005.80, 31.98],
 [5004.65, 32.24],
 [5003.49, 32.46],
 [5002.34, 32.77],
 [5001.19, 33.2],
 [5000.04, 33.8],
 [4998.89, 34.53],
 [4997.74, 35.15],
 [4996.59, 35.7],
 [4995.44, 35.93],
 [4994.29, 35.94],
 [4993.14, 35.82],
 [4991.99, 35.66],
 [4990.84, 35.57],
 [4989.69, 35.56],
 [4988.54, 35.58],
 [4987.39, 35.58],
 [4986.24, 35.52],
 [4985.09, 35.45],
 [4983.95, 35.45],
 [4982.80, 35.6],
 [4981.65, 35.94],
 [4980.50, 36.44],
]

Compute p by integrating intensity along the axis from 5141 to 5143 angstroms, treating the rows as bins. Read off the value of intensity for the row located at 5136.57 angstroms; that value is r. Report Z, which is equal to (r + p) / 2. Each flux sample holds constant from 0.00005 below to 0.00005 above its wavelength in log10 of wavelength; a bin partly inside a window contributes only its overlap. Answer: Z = 51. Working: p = 69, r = 33.58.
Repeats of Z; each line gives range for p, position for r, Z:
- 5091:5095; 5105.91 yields 82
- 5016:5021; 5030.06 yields 92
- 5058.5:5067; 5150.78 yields 152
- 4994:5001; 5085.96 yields 139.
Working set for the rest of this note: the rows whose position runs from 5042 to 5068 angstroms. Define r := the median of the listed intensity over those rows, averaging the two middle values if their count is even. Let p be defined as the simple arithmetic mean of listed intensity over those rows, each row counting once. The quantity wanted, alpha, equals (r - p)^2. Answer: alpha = 0.04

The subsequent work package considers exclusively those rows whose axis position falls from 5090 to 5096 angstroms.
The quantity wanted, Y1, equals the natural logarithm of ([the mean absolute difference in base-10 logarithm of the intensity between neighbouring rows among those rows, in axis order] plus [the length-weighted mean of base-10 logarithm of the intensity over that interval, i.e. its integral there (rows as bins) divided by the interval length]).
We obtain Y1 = 0.425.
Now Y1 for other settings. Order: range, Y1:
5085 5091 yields 0.414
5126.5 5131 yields 0.384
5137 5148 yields 0.430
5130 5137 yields 0.409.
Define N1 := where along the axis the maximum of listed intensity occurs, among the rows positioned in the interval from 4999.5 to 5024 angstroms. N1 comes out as 5000.04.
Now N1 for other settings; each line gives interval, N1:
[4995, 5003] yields 4995.44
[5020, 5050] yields 5033.54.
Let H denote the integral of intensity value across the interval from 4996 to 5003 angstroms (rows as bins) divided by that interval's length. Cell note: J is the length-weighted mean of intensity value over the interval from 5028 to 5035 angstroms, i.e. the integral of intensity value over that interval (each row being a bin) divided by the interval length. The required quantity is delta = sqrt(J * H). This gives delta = 34.1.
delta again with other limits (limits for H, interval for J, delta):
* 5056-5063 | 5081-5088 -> 32.1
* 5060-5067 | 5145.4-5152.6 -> 32.4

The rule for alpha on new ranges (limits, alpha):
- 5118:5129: 0.37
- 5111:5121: 0.00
